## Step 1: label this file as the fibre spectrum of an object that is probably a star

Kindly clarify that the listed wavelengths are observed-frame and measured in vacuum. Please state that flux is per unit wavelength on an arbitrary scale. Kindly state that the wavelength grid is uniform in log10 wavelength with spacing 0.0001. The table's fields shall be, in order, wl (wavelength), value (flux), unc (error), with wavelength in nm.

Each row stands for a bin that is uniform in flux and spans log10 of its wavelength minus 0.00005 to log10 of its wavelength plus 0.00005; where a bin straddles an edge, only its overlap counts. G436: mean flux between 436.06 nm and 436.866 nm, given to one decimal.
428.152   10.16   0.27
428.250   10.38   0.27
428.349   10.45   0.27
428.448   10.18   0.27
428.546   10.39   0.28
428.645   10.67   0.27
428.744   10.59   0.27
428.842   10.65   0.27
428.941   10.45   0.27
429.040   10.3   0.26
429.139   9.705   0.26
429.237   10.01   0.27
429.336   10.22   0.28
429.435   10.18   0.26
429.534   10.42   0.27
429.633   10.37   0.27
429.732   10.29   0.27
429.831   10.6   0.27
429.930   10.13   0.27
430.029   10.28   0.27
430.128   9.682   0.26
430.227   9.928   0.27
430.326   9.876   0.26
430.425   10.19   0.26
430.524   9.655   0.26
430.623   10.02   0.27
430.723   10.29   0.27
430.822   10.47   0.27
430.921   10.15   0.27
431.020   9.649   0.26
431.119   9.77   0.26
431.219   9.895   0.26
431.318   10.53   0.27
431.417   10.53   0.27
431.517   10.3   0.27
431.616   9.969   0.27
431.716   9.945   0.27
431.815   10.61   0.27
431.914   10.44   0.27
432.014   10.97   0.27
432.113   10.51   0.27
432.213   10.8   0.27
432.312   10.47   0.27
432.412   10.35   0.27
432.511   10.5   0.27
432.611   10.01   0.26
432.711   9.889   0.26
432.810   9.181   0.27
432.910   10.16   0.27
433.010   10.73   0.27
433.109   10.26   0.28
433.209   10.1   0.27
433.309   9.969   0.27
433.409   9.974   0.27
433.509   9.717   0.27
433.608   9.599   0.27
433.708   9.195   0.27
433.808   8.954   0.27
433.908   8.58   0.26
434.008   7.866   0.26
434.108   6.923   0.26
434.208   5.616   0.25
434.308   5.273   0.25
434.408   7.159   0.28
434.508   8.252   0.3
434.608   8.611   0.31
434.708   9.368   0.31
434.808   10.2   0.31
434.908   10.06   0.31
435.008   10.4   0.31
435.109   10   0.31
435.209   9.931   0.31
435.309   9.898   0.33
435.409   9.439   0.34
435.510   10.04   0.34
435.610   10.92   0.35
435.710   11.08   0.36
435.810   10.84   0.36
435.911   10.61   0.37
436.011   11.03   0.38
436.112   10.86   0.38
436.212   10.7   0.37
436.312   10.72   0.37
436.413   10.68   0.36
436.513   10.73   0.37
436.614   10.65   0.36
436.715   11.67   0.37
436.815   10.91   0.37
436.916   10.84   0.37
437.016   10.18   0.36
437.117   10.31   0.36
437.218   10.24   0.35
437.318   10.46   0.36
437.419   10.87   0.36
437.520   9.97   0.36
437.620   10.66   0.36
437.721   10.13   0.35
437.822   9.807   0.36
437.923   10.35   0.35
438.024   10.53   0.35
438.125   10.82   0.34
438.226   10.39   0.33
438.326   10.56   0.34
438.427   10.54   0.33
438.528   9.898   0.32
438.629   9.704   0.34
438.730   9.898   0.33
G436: 10.9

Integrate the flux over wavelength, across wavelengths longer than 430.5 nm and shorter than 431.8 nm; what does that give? 13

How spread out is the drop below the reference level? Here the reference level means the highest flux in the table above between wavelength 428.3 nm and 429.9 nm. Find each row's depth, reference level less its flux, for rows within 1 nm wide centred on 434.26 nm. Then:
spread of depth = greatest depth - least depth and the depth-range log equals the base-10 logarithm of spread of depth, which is 0.6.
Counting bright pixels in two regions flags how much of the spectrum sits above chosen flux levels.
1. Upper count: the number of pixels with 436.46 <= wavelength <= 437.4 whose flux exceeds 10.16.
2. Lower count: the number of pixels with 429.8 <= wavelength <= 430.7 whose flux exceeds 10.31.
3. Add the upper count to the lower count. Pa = 10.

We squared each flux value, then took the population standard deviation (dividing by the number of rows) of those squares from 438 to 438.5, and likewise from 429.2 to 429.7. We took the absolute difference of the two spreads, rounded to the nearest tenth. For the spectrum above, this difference 0.0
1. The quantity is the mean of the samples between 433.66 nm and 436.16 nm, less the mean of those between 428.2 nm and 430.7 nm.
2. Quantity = -1.0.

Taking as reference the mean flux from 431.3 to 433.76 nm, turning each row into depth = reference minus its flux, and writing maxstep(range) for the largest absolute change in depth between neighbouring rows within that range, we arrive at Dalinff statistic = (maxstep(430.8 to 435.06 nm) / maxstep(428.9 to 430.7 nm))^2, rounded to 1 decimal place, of 9.9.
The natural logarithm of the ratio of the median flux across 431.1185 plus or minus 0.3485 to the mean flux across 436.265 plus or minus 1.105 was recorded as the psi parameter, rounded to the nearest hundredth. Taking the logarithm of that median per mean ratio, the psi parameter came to -0.04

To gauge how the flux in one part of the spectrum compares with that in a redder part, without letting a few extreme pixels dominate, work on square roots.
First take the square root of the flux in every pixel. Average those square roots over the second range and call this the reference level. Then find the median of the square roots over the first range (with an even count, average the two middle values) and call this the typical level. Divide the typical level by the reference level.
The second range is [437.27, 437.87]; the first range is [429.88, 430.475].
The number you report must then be 0.99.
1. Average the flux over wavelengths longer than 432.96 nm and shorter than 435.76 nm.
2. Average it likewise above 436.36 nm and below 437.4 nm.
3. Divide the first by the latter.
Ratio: 0.86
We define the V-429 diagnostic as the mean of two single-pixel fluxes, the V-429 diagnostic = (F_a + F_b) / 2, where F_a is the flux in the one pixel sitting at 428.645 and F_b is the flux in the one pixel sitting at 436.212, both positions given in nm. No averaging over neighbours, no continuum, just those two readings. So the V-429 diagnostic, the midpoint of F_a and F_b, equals 10.7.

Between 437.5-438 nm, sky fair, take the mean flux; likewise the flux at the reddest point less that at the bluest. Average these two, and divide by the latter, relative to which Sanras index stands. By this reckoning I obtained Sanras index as 14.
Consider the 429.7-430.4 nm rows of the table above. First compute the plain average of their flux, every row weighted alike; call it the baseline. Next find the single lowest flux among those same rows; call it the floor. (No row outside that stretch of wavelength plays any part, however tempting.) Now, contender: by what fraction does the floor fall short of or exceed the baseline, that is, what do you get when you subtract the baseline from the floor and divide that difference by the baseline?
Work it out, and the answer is -0.043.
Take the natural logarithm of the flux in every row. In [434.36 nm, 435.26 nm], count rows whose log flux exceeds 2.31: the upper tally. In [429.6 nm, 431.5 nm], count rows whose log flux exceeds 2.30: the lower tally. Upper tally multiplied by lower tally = 24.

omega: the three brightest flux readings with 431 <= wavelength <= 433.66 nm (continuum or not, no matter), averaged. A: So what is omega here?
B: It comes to 10.83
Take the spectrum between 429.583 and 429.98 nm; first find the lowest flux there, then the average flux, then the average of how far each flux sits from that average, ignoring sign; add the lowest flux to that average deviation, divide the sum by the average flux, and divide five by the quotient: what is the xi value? 5.04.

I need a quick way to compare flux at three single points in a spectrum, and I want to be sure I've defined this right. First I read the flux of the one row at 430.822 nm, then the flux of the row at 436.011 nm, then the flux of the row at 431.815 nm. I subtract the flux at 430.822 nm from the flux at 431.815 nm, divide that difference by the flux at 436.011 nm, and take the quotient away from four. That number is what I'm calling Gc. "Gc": 3.99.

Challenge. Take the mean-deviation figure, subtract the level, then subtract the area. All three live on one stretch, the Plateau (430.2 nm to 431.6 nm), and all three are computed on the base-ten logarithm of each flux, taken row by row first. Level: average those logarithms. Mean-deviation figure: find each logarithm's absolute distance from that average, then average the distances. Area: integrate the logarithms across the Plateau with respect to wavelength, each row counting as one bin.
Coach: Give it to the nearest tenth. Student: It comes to -2.4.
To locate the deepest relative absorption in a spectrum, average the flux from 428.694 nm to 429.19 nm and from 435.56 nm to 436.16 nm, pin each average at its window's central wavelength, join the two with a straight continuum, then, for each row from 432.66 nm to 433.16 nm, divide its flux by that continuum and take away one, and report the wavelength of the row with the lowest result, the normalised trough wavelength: 432.810 nm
